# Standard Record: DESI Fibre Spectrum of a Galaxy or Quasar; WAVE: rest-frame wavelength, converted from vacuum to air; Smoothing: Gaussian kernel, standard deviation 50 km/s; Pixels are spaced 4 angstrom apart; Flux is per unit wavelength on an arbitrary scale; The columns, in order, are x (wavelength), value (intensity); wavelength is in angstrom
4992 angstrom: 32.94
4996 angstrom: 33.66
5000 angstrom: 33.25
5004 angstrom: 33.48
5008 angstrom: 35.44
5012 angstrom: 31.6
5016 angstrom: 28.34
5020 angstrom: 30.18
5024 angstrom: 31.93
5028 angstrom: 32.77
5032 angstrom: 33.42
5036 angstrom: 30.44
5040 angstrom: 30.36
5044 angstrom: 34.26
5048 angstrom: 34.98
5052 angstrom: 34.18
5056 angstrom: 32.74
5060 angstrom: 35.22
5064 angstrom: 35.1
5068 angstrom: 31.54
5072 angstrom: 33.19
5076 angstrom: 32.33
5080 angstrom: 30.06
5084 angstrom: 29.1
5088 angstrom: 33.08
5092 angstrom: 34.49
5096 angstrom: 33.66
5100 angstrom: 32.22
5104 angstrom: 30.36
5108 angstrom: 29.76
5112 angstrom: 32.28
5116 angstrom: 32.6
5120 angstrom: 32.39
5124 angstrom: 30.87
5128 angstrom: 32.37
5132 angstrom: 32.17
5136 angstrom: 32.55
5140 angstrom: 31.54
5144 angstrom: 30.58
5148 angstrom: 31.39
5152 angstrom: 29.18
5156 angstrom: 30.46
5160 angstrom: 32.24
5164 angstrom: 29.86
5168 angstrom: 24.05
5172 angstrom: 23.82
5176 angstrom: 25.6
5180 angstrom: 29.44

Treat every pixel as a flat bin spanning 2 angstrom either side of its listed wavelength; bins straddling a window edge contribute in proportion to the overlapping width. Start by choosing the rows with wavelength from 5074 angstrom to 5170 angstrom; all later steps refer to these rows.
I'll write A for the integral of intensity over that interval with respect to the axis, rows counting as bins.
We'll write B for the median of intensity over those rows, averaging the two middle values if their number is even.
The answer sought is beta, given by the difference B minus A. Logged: -2967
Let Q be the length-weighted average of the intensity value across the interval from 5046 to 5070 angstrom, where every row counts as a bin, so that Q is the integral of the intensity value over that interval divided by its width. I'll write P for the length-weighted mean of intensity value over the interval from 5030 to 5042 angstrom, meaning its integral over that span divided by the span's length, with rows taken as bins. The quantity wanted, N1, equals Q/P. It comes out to 1.08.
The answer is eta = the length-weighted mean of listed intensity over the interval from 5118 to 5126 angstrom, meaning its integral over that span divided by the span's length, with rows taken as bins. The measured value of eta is 31.6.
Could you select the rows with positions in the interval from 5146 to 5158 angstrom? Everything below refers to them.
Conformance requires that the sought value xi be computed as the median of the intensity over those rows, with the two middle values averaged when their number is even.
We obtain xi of 30.5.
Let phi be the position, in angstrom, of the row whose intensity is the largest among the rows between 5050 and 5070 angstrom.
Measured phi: 5060 angstrom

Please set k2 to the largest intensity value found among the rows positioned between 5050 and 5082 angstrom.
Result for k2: 35.22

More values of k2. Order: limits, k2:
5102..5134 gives 32.6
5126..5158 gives 32.55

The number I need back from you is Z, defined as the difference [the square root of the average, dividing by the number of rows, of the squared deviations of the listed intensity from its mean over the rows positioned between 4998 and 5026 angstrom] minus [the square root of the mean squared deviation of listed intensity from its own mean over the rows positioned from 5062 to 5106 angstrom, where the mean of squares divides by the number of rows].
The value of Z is 0.4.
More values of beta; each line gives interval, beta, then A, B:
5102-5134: -979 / 1011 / 32.2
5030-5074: -1428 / 1462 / 33.4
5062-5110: -1507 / 1540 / 32.3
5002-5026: -732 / 764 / 31.8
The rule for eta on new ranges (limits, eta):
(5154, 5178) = 27.7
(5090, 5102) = 33.5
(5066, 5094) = 32.0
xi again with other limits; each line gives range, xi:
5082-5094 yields 33.1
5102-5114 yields 30.4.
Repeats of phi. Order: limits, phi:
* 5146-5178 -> 5160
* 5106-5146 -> 5116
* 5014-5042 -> 5032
